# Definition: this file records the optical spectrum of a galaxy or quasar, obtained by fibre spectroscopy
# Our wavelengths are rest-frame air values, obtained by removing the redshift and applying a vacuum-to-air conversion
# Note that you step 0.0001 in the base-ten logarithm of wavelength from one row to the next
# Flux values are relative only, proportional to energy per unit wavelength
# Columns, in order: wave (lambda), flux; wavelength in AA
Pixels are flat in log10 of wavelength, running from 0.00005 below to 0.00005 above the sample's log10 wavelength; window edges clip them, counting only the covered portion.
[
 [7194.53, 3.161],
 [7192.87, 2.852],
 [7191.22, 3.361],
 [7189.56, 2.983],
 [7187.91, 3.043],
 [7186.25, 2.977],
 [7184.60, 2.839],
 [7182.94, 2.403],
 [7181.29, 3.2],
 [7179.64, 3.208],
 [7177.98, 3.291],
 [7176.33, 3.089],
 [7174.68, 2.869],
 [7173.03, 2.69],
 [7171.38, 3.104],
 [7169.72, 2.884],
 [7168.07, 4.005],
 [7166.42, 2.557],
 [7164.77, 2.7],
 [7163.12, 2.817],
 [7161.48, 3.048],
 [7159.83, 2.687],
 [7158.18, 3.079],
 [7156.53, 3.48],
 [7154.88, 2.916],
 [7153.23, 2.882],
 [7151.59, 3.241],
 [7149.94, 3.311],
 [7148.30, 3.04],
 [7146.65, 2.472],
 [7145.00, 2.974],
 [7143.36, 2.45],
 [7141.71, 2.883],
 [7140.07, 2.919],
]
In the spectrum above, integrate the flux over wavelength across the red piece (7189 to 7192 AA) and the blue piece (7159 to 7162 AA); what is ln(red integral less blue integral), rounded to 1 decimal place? 0.0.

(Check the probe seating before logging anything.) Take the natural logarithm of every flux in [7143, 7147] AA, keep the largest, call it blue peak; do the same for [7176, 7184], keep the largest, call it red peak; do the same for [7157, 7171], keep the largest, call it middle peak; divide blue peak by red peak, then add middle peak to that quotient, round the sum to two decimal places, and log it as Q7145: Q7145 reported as 2.30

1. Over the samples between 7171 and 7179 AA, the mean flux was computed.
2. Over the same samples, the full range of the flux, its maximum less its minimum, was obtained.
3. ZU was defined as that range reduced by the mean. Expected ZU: -2.41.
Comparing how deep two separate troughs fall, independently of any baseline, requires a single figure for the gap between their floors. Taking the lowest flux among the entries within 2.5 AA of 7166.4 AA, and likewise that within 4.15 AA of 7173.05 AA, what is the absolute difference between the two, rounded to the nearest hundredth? 0.13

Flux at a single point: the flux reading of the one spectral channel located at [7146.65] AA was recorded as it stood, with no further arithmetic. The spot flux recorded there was 2.472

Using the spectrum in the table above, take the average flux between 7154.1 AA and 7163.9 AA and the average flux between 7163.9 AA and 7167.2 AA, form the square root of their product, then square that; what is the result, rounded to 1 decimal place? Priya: 7.9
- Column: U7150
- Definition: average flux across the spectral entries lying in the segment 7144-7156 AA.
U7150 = 2.98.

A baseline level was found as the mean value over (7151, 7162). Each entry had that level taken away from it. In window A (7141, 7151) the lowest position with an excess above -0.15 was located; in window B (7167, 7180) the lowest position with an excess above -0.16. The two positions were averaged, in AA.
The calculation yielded 7156.5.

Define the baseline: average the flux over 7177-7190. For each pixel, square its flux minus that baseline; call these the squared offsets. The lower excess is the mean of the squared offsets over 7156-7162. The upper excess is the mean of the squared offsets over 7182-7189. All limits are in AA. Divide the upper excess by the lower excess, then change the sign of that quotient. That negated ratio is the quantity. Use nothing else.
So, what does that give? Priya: -1.1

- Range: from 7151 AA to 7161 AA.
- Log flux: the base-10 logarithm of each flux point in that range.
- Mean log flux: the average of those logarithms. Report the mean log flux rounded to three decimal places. 0.482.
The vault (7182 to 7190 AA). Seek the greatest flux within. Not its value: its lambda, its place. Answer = 7187.91 AA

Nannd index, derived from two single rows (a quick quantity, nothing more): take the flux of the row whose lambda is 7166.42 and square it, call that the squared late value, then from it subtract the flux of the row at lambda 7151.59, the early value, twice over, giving 0.1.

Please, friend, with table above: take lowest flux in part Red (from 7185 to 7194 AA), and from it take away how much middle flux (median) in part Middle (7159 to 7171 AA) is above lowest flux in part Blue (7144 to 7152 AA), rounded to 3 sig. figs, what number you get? 2.51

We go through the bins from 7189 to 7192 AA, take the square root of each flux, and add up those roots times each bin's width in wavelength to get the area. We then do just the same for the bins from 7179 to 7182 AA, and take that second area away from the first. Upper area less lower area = 0.0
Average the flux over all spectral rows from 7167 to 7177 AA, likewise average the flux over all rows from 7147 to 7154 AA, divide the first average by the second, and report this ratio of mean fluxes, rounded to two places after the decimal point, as 1.00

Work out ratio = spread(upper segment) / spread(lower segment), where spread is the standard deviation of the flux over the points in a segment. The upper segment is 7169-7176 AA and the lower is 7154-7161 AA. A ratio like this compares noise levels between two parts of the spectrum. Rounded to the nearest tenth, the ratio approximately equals 0.5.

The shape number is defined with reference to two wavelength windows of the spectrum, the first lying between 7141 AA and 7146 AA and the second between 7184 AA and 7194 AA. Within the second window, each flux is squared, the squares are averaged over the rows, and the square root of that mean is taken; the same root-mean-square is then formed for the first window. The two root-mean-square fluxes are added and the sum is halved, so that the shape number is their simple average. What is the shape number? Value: 2.90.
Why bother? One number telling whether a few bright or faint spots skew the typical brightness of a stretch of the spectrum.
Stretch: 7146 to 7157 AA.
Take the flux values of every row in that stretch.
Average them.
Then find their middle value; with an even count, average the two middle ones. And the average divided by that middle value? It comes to 1.00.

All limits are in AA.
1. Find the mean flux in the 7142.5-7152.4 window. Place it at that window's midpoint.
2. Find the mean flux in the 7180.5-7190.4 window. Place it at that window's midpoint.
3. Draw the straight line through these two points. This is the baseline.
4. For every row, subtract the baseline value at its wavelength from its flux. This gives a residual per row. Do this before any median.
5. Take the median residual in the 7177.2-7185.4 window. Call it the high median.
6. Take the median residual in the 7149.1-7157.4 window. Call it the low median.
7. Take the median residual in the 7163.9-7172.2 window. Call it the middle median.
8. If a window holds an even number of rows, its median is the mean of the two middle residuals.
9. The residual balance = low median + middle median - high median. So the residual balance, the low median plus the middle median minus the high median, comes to 0.01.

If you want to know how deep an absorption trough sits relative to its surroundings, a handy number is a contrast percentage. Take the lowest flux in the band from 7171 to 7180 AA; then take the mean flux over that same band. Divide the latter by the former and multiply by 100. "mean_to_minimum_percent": 113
